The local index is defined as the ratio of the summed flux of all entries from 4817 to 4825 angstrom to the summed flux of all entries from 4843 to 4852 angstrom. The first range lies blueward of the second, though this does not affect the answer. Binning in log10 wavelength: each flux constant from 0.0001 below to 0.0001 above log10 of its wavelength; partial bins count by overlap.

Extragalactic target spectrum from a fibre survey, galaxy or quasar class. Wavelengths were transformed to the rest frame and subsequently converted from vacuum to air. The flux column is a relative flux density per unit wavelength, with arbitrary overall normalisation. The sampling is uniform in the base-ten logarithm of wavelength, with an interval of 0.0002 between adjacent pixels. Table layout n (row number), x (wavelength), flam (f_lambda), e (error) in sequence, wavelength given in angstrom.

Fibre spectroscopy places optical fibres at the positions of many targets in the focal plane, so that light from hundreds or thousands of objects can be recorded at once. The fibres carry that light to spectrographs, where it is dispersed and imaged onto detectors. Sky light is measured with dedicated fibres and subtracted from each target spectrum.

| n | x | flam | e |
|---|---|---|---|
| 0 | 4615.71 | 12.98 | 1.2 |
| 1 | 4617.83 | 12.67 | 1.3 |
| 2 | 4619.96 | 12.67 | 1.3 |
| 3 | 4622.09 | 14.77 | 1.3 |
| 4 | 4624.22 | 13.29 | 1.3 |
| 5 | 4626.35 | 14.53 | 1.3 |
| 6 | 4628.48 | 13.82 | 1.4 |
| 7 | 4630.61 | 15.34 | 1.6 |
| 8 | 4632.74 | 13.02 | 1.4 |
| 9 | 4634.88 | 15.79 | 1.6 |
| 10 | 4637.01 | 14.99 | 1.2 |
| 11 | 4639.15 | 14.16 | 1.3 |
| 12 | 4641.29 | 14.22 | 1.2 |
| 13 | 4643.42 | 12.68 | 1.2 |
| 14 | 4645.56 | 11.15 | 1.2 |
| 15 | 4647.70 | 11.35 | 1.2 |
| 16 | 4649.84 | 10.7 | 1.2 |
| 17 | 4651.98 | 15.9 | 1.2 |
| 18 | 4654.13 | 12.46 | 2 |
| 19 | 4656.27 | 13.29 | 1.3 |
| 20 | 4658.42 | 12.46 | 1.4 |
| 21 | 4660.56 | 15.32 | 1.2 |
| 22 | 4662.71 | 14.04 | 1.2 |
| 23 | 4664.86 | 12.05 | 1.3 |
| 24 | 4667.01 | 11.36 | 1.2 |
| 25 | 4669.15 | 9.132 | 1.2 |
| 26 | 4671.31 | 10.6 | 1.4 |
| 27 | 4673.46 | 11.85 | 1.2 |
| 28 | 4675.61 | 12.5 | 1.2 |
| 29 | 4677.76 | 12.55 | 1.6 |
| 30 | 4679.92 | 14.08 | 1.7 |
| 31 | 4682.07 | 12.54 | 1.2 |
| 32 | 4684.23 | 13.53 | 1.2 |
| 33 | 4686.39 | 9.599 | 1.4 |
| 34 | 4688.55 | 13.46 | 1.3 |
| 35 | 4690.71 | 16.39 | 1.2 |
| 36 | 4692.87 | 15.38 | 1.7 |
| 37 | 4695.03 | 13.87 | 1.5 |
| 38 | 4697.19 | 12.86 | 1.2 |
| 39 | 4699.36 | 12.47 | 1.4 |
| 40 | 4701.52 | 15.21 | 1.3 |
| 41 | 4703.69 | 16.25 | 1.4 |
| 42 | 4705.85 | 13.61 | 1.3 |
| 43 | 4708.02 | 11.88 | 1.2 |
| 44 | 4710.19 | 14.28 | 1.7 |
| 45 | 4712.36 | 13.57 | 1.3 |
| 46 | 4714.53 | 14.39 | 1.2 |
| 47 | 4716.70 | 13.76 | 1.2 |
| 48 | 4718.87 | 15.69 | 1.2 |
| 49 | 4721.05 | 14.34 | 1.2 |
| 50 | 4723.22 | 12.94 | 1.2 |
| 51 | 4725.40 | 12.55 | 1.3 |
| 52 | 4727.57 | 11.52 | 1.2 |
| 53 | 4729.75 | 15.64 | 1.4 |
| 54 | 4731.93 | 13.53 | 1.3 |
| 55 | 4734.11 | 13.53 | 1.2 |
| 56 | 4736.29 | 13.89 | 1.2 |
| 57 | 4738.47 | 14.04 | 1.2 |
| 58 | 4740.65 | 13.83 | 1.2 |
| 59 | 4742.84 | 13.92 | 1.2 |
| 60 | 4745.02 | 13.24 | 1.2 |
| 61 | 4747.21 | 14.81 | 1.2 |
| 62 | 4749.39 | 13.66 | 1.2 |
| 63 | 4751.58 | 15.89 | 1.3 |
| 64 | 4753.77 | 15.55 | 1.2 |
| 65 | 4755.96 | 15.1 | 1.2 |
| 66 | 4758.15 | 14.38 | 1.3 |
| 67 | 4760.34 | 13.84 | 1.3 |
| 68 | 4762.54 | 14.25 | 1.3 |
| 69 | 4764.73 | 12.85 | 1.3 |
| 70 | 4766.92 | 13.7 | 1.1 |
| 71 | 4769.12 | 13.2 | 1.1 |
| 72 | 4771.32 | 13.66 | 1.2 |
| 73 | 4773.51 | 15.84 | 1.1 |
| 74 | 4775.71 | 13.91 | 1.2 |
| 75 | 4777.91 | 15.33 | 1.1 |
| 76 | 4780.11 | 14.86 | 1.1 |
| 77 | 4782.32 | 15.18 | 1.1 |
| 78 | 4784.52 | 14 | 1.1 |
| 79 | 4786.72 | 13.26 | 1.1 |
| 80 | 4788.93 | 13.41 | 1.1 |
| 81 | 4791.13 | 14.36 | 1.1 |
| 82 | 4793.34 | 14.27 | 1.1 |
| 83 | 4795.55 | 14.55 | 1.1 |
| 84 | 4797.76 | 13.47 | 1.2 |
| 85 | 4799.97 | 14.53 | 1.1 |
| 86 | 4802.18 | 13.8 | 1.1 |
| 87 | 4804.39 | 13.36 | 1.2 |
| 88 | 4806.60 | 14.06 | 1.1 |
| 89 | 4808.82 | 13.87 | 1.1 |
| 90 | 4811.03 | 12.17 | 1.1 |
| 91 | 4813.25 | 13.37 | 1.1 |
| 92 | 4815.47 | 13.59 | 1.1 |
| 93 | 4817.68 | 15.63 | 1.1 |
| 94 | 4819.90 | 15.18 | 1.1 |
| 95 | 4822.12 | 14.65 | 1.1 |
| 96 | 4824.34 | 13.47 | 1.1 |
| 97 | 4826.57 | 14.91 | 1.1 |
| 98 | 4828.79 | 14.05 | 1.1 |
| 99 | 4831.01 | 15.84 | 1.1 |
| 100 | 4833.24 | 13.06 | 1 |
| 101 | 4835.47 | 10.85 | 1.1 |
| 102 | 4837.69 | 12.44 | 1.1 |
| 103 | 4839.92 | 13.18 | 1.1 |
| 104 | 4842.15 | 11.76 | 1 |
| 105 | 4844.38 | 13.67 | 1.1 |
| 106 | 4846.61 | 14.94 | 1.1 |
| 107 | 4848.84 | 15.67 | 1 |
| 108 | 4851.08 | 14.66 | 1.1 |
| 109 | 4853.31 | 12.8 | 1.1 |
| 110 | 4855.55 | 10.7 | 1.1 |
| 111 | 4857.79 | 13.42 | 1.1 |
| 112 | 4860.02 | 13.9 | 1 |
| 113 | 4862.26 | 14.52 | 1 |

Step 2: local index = 1.00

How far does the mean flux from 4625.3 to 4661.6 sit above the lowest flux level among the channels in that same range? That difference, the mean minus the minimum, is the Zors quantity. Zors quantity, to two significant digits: 2.9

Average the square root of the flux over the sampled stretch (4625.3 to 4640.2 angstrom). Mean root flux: 3.81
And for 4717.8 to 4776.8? 3.75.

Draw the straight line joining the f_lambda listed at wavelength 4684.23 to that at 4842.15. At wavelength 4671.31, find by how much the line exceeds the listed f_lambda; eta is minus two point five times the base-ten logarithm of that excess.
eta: -1.22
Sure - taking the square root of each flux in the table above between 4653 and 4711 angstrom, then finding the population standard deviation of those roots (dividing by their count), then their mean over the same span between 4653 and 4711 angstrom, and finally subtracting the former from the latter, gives 3.36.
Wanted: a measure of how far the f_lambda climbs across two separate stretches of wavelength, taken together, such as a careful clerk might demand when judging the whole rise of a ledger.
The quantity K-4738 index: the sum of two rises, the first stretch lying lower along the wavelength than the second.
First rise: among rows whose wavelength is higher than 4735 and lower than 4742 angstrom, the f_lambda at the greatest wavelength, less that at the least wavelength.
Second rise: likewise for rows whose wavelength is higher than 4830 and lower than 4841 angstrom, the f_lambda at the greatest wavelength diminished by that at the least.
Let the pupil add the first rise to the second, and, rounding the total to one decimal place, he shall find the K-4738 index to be -2.7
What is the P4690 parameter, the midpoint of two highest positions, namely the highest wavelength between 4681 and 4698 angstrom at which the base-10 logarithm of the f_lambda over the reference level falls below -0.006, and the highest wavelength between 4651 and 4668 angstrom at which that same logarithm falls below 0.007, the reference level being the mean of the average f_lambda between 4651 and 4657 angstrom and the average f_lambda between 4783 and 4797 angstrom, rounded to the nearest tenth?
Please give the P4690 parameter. 4682.1 angstrom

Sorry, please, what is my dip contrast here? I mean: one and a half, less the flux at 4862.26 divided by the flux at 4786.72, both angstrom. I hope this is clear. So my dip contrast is 0.40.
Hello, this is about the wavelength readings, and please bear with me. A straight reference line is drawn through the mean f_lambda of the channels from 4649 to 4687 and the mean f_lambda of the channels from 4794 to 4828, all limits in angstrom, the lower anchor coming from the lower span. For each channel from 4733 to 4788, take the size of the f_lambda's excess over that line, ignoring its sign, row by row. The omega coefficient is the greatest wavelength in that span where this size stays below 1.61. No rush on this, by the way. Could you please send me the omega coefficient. 4786.72 angstrom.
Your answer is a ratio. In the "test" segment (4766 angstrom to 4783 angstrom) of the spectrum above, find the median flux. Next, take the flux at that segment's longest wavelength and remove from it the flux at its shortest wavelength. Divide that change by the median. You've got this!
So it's 0.10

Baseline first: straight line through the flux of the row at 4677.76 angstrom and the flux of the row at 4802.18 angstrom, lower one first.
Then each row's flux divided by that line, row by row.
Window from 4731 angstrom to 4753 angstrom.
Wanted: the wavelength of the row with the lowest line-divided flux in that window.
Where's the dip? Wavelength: 4745.02 angstrom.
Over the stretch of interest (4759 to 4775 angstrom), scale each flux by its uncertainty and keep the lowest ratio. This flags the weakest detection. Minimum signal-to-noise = 9.9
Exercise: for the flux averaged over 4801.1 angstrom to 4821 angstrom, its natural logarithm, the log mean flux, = 2.63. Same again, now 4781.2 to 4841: 2.63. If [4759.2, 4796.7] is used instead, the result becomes 2.65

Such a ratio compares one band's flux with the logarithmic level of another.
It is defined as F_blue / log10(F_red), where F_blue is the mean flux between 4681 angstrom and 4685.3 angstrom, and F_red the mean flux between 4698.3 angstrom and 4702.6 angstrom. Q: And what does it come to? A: 11.4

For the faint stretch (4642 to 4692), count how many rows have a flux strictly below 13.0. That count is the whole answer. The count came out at 15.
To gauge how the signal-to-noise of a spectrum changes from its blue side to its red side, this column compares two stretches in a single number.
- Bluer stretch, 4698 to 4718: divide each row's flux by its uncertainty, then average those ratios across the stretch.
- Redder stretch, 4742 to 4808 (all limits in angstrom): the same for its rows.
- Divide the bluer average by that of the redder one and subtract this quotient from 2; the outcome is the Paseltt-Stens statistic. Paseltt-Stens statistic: 1.14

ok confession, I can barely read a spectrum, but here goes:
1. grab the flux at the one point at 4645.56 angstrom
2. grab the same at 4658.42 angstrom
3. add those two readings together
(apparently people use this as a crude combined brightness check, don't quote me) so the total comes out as 23.6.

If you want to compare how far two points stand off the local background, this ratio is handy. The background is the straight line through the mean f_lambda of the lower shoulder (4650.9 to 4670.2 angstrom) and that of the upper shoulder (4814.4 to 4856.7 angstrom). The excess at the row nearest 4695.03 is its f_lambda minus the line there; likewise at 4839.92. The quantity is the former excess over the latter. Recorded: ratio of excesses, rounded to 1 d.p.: -1.4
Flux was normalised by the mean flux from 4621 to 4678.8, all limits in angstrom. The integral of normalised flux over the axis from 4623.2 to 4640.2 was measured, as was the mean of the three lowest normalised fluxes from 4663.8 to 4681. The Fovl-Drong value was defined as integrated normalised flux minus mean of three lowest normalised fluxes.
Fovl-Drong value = 17.9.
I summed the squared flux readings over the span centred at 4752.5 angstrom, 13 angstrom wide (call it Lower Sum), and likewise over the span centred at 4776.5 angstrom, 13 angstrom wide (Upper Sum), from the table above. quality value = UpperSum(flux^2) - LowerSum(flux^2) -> -18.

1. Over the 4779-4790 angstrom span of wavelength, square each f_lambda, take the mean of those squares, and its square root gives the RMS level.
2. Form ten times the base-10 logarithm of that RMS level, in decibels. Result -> 11.5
